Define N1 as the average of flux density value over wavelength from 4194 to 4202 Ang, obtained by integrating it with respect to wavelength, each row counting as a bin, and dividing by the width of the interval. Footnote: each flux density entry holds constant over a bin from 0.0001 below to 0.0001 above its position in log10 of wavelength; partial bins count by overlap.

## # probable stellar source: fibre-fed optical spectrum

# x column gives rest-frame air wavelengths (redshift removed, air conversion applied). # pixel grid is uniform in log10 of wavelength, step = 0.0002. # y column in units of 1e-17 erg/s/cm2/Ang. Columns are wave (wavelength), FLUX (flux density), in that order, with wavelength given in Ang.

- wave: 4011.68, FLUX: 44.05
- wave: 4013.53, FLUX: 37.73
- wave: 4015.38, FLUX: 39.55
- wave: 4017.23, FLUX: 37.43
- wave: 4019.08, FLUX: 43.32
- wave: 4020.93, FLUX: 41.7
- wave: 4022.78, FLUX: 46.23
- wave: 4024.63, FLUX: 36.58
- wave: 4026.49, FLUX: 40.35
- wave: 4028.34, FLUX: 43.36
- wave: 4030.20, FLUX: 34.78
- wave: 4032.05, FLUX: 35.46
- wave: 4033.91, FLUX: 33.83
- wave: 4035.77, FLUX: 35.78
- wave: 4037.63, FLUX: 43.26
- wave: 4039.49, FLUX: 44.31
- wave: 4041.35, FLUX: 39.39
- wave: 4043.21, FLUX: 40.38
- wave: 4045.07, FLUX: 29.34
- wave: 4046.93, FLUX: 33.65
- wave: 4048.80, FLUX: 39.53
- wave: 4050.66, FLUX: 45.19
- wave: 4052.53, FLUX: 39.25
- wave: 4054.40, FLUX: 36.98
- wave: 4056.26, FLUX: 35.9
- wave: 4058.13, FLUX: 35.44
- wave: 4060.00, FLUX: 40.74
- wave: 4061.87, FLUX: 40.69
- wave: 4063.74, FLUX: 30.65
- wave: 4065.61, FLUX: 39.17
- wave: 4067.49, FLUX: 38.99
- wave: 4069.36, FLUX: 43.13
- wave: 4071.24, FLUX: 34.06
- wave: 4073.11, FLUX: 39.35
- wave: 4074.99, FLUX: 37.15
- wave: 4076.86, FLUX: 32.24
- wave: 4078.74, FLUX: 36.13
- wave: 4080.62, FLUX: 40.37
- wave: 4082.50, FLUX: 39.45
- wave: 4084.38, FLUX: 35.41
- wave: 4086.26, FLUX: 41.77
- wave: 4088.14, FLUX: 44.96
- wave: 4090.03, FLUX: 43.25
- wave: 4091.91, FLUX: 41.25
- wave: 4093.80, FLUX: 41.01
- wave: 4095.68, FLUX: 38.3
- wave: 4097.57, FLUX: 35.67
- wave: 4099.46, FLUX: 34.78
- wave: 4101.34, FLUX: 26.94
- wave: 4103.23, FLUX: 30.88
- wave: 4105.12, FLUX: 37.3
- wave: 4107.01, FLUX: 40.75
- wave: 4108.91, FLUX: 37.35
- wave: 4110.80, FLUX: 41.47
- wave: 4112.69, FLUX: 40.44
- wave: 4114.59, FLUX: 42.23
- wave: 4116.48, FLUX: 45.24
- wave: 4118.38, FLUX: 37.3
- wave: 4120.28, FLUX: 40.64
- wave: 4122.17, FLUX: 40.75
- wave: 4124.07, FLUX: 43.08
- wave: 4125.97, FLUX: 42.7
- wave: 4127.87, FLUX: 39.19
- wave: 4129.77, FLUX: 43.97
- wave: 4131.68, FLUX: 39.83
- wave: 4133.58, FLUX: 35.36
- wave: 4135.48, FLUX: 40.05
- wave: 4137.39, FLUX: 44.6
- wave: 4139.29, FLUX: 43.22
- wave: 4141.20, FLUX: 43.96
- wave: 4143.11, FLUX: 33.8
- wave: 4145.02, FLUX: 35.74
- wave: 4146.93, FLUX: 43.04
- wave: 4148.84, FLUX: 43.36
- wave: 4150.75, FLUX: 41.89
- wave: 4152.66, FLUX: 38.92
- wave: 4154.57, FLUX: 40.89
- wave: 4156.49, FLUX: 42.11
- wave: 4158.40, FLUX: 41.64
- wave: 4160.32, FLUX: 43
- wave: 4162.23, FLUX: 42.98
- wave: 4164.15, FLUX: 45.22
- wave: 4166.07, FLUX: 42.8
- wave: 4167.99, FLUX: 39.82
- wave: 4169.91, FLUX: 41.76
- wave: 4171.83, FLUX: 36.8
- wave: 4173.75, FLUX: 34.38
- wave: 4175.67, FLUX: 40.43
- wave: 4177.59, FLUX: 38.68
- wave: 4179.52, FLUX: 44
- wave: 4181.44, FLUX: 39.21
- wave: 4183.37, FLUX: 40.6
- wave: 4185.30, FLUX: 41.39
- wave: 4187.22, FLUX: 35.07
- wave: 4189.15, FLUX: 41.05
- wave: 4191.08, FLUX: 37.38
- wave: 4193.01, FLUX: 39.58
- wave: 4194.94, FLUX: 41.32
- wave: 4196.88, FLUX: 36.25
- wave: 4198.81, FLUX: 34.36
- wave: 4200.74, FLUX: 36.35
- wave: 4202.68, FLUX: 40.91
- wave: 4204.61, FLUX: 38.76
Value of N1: 37.2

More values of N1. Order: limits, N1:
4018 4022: 42.5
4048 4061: 39.0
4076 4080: 34.7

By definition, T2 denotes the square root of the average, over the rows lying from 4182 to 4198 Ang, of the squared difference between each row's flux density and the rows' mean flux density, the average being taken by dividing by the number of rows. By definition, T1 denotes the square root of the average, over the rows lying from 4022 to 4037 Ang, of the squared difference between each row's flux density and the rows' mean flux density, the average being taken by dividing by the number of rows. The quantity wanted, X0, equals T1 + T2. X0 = 6.56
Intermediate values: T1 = 4.2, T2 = 2.3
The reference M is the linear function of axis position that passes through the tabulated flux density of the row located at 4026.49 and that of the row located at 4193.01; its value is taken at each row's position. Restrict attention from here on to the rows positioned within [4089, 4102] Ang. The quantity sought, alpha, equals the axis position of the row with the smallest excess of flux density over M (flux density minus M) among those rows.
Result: 4101.34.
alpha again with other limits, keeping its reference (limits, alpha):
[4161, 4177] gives 4173.75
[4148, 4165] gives 4152.66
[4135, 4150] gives 4143.11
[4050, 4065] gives 4063.74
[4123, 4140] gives 4133.58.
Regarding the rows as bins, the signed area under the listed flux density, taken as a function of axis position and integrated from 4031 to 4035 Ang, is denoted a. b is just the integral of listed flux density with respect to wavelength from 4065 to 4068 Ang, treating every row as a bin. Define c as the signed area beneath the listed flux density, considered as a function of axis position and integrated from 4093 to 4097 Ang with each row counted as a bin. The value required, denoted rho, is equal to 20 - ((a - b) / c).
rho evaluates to 19.86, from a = 139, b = 117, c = 157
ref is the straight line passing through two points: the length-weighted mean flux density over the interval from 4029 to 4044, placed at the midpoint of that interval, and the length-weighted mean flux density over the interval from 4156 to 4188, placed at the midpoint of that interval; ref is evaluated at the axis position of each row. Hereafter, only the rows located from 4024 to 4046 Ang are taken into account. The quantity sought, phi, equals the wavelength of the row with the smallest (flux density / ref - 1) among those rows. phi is 4045.07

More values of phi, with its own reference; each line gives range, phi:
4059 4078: 4063.74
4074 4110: 4101.34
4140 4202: 4198.81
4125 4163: 4143.11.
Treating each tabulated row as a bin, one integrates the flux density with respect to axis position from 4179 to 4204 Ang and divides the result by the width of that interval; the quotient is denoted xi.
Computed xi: 39.0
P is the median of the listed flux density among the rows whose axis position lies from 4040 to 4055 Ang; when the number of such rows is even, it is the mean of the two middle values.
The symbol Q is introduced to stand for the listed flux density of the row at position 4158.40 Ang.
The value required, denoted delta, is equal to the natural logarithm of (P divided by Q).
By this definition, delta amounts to -0.06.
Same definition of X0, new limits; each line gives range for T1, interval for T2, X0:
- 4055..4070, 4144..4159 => 6.03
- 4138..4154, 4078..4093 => 6.71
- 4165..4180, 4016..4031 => 6.64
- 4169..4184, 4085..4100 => 6.12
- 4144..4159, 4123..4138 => 5.23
